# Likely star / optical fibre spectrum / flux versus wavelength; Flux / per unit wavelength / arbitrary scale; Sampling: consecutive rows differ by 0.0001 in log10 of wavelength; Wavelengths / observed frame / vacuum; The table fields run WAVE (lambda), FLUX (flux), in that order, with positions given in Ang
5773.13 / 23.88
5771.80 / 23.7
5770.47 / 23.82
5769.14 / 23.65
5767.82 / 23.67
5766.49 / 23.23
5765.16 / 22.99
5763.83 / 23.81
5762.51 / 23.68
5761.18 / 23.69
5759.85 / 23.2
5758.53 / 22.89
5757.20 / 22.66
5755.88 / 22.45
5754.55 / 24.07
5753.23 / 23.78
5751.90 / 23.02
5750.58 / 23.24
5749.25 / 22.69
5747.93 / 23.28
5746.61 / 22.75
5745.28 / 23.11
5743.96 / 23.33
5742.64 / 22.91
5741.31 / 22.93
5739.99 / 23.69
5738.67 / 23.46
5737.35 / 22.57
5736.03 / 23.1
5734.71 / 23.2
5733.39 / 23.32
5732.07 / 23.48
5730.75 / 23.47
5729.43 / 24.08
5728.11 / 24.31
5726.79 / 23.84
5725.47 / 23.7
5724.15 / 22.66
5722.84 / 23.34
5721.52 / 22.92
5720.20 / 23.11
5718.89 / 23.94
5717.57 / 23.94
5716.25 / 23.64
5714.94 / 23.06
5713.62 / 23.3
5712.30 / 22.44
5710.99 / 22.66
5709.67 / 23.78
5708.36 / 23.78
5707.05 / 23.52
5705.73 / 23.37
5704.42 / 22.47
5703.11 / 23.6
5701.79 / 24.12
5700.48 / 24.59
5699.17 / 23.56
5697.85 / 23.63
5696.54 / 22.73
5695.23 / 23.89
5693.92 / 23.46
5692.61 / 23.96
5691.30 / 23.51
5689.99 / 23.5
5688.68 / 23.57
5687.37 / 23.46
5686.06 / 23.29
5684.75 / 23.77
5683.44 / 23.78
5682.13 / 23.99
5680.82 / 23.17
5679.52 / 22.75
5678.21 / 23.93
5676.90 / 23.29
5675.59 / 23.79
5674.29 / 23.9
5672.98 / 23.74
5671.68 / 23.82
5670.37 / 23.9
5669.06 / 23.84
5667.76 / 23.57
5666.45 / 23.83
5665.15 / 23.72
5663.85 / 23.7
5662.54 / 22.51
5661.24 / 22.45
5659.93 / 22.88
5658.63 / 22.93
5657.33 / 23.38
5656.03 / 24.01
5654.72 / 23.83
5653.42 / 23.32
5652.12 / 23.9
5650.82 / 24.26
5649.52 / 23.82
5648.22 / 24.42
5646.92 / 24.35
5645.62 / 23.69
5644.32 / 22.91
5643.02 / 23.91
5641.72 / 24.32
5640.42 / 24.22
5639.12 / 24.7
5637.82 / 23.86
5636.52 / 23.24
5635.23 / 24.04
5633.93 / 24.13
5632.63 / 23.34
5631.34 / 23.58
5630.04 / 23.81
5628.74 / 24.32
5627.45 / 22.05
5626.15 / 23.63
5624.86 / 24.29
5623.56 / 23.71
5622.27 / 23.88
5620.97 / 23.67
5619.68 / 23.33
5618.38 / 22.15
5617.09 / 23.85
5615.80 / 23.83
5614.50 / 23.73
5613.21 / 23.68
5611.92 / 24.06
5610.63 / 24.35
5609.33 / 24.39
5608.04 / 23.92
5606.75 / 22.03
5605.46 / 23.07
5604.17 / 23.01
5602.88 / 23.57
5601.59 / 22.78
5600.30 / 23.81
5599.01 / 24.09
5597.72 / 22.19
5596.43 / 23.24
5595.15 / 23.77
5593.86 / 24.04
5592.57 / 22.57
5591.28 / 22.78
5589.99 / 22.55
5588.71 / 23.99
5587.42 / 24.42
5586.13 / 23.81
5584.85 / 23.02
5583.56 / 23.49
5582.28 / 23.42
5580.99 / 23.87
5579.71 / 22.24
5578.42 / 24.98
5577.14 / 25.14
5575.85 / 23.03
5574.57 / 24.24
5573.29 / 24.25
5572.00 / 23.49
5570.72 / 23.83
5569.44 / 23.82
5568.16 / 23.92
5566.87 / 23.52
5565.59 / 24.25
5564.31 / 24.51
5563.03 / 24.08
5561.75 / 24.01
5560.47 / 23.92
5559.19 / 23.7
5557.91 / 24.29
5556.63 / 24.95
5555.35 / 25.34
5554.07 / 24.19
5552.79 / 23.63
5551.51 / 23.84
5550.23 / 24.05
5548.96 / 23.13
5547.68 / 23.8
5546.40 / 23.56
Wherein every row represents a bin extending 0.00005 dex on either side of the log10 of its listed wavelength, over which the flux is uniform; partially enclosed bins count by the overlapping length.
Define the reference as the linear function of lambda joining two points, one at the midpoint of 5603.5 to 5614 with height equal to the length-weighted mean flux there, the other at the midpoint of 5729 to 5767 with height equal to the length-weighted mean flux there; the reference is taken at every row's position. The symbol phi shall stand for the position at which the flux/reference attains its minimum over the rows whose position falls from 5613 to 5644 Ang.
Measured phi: 5627.45 Ang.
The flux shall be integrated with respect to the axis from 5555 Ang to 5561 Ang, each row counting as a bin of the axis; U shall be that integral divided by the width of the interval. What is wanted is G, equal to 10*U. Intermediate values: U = 24.4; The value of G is 244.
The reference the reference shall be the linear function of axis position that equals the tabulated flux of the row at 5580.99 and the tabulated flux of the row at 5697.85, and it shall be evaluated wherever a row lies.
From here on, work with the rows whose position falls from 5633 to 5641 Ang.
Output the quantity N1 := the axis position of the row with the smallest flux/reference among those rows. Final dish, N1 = 5636.52 Ang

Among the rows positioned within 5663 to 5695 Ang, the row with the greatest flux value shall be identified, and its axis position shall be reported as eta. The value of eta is 5682.13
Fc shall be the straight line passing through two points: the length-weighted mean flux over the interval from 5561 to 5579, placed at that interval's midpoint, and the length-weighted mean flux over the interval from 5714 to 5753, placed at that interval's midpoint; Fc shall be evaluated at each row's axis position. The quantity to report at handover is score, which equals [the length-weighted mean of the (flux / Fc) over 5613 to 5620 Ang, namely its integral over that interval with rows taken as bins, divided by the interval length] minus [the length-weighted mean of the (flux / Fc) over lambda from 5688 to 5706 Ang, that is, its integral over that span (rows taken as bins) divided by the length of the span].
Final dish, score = -0.023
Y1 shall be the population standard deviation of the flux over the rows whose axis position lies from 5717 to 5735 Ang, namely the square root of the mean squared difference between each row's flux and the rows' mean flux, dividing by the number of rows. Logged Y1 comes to 0.45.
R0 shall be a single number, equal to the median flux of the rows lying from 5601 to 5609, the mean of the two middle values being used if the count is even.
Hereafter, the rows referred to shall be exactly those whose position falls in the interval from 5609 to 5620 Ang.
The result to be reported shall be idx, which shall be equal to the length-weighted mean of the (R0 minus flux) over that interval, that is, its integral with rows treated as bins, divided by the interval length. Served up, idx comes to -0.66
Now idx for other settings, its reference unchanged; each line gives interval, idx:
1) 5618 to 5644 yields -0.68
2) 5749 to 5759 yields -0.08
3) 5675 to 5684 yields -0.48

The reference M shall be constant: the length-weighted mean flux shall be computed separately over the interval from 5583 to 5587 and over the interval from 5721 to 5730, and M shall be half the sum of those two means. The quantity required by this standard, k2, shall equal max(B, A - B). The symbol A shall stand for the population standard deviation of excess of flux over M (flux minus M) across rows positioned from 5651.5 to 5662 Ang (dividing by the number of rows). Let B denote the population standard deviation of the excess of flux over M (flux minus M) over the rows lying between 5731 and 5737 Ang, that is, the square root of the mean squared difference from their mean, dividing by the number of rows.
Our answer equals 0.38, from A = 0.52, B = 0.14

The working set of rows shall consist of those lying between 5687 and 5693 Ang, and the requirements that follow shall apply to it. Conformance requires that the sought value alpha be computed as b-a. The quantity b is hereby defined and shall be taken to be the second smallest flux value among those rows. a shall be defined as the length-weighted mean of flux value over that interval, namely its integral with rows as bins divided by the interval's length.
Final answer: -0.1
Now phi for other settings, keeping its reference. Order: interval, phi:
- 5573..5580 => 5579.71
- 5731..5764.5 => 5755.88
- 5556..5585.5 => 5579.71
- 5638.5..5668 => 5661.24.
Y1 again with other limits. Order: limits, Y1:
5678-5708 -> 0.46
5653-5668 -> 0.51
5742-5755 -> 0.41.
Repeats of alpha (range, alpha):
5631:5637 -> -0.4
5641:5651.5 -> -0.3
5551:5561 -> -0.5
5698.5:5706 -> -0.3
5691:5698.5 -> -0.1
